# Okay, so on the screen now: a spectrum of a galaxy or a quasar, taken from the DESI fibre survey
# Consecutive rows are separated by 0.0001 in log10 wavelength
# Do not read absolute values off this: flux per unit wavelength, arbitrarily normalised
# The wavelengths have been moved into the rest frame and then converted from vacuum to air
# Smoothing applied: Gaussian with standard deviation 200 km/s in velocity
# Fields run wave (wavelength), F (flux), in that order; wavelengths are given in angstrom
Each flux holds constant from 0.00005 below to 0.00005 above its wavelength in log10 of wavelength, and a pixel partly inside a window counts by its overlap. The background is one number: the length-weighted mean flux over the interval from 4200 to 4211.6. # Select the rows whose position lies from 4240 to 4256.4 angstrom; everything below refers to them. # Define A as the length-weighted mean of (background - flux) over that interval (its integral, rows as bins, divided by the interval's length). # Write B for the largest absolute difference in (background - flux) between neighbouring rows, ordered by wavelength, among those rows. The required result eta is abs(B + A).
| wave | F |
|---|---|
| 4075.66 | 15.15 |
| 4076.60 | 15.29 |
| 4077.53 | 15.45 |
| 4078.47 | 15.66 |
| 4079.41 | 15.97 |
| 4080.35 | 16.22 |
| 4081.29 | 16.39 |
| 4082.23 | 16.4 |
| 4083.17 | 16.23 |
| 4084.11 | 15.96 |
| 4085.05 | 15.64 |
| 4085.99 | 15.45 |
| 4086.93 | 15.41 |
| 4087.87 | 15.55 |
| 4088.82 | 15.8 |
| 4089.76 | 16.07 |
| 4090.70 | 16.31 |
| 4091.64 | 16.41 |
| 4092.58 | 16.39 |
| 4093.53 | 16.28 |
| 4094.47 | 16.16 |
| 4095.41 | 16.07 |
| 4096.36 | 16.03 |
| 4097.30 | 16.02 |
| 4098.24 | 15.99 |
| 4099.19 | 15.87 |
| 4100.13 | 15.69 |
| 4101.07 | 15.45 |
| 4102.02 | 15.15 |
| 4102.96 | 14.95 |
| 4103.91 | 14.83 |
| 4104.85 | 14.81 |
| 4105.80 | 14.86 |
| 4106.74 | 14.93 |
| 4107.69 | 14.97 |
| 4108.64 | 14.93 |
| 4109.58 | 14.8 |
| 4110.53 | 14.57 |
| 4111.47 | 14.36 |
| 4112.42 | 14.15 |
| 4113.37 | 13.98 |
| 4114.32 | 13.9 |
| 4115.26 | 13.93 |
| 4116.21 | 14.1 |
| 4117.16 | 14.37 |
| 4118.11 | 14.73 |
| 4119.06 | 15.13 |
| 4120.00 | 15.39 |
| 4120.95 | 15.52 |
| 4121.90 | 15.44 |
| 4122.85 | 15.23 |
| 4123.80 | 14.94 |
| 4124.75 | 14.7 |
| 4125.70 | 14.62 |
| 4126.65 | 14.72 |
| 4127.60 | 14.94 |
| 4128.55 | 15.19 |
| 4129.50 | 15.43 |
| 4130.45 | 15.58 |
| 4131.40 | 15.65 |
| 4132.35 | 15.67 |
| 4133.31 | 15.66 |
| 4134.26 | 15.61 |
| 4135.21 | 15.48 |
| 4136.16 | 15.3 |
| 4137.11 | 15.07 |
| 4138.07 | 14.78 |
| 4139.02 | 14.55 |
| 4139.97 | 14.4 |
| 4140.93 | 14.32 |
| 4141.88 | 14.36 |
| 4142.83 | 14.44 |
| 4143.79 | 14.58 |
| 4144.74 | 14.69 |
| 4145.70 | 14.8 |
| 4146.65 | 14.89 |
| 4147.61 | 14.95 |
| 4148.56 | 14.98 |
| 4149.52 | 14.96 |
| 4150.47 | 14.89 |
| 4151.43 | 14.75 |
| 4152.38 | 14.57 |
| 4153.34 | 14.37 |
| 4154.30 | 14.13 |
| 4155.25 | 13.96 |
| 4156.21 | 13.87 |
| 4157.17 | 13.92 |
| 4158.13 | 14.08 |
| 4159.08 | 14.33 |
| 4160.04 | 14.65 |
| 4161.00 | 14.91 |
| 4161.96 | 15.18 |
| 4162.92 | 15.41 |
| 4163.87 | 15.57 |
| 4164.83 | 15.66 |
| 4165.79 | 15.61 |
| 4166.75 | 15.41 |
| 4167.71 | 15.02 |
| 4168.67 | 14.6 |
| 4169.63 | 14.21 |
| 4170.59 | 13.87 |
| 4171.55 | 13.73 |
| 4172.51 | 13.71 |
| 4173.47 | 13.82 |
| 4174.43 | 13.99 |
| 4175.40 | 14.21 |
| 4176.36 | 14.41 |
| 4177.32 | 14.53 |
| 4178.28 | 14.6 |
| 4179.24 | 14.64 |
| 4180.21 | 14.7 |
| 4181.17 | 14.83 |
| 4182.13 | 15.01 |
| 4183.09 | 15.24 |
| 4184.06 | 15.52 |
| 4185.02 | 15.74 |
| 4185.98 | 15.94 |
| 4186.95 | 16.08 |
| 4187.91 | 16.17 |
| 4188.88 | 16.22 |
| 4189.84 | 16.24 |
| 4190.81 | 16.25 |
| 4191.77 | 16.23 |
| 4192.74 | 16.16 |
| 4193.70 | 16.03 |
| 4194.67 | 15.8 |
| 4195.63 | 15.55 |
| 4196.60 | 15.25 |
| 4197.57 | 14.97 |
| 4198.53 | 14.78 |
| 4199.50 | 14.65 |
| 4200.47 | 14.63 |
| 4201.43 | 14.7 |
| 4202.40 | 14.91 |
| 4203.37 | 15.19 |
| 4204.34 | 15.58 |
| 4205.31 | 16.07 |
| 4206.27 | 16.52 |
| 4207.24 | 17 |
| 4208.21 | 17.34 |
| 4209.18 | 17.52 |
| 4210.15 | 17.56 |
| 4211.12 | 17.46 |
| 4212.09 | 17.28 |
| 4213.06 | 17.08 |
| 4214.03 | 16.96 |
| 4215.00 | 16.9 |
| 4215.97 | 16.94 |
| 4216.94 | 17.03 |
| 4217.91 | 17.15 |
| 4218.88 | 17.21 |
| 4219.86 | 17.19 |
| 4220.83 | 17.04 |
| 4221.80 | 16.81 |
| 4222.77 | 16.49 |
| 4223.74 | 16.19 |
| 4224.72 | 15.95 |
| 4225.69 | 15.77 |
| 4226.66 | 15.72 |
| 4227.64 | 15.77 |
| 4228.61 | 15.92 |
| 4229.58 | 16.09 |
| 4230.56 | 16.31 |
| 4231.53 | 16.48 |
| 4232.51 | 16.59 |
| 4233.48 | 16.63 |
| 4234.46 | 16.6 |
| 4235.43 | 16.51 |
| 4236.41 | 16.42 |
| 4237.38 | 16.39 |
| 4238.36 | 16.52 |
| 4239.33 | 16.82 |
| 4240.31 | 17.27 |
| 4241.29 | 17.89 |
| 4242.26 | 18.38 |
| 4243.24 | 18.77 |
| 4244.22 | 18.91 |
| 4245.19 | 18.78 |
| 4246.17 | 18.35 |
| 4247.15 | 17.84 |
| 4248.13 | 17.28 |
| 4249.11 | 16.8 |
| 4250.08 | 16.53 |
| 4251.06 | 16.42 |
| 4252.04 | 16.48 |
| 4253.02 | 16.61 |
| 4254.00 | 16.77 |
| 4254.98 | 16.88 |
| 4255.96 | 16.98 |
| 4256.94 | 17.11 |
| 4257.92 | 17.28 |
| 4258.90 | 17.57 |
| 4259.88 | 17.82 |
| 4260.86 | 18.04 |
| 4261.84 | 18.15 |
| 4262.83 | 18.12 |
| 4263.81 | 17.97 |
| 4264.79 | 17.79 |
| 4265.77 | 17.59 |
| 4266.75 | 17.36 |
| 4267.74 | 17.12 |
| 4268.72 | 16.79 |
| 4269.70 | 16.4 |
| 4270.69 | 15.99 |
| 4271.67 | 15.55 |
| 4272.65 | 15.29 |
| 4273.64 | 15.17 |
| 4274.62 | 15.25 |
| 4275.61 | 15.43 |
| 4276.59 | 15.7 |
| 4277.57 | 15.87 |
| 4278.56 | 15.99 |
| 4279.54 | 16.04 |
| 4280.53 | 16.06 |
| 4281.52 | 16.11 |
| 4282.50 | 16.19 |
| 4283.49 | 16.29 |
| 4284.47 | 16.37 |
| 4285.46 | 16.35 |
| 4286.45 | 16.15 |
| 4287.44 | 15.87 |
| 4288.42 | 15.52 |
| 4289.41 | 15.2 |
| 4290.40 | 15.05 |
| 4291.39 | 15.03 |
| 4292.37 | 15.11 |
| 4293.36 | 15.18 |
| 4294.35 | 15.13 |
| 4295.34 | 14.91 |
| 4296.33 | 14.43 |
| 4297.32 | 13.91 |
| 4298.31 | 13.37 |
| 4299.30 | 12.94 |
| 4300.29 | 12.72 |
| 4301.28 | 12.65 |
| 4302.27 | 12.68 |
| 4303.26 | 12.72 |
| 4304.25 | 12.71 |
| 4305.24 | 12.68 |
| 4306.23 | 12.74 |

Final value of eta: 0.6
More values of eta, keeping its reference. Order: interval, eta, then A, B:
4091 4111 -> 1.0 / 0.7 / 0.300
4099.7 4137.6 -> 1.6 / 1.2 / 0.400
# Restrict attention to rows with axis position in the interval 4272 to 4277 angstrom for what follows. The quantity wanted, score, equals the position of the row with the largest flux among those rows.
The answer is 4276.59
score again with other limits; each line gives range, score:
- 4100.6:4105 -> 4101.07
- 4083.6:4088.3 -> 4084.11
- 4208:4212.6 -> 4210.15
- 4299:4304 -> 4299.30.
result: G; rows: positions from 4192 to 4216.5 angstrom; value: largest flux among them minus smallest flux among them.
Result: 2.9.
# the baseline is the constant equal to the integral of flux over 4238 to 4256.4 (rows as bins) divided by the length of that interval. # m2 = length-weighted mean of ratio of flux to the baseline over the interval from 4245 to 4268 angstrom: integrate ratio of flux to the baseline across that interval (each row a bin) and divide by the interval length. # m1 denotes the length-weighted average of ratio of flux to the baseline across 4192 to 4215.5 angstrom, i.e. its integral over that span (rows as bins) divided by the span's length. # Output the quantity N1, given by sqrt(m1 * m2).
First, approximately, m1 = 0.92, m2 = 0.999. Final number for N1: 0.96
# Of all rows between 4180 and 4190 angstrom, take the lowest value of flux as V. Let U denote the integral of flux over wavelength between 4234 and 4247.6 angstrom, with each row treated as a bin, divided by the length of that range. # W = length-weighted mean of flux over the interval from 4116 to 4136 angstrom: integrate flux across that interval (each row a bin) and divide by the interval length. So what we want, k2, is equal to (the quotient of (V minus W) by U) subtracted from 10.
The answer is 10.0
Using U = 17.5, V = 14.7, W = 15.2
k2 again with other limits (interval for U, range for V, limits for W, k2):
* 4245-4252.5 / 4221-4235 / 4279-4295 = 10.0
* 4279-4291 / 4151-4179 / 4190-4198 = 10.1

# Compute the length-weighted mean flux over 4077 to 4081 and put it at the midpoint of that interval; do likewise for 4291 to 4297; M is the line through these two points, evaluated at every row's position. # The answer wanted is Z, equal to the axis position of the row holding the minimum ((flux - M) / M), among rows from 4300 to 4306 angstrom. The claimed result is 4301.28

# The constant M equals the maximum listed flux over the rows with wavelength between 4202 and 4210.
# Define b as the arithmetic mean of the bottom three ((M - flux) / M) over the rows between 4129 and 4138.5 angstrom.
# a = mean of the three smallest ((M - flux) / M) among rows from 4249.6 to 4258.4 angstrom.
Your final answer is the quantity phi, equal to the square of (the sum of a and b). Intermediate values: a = 0.02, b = 0.106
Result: 0.02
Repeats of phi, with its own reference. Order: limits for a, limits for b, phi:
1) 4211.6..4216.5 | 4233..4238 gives 0.01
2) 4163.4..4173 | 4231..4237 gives 0.03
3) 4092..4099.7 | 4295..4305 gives 0.06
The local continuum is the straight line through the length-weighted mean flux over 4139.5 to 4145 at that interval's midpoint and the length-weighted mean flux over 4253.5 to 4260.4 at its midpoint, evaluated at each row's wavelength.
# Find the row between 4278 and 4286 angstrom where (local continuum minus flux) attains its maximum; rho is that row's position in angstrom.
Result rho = 4278.56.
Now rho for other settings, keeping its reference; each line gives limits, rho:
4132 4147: 4140.93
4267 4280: 4273.64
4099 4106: 4104.85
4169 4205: 4172.51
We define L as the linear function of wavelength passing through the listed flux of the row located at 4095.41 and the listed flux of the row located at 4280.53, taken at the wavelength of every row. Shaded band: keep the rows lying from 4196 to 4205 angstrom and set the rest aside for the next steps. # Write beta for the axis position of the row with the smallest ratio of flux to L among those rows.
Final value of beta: 4200.47 angstrom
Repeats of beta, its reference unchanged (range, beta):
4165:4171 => 4170.59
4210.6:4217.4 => 4215.00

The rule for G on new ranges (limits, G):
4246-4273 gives 3.1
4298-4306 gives 0.7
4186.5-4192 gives 0.2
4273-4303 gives 3.7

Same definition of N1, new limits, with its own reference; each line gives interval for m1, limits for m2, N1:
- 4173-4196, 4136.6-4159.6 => 0.86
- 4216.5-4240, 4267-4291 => 0.93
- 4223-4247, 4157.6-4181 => 0.90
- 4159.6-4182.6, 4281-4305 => 0.84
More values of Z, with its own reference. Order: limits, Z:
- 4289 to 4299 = 4298.31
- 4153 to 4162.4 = 4156.21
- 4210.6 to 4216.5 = 4215.00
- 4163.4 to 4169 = 4168.67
